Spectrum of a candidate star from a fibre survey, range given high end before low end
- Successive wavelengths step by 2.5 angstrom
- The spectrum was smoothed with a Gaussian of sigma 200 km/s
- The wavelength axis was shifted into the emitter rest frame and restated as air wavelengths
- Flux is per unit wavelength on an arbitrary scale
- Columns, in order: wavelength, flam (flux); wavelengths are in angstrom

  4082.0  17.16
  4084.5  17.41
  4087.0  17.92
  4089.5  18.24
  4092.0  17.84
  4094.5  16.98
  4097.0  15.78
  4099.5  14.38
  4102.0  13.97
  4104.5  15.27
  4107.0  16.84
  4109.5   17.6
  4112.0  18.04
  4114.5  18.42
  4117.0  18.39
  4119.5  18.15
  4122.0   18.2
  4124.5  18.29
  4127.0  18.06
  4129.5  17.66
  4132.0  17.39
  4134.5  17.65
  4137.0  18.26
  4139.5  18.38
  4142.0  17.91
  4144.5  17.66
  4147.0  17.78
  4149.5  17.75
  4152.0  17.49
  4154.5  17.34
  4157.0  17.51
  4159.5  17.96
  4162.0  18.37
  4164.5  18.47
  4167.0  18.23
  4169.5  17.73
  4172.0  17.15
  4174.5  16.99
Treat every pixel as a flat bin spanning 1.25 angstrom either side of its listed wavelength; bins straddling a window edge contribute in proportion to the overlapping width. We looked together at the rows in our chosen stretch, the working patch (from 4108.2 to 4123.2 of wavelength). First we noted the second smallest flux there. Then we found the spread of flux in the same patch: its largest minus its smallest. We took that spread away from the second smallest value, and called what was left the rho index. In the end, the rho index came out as 17.2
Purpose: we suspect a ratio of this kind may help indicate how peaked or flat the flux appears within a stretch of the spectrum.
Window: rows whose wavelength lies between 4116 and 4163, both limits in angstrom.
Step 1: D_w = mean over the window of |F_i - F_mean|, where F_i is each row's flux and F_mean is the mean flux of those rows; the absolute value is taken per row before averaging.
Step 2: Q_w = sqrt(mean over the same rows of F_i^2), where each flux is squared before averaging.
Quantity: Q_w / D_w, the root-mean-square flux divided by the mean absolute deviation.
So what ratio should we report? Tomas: 58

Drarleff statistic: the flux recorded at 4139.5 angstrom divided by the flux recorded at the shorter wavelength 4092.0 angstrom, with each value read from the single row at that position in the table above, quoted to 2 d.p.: 1.03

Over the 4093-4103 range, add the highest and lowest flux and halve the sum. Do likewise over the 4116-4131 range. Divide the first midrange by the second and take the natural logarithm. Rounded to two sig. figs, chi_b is -0.15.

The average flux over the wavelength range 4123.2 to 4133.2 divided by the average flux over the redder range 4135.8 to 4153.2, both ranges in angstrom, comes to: 1.00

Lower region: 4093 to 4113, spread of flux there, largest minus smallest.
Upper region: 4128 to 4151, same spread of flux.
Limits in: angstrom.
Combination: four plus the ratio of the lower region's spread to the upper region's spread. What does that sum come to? 8.11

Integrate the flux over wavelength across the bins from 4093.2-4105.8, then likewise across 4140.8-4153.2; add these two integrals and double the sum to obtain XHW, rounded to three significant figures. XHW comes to 825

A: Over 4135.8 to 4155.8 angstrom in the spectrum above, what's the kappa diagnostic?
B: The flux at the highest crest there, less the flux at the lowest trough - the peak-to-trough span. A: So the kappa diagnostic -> 1.0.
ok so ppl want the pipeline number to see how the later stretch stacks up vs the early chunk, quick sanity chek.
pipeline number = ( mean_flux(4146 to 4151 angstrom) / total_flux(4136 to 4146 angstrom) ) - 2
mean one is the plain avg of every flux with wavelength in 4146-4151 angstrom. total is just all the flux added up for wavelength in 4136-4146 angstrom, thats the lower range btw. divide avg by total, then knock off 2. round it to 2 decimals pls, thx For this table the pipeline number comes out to -1.75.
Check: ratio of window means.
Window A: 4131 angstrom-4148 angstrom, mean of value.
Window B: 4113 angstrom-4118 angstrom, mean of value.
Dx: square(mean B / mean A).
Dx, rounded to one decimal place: 1.1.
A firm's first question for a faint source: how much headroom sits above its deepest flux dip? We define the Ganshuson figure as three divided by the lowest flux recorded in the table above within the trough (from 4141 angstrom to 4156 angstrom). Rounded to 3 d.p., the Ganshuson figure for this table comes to 0.173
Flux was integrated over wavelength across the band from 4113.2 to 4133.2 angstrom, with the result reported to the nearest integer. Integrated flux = 361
